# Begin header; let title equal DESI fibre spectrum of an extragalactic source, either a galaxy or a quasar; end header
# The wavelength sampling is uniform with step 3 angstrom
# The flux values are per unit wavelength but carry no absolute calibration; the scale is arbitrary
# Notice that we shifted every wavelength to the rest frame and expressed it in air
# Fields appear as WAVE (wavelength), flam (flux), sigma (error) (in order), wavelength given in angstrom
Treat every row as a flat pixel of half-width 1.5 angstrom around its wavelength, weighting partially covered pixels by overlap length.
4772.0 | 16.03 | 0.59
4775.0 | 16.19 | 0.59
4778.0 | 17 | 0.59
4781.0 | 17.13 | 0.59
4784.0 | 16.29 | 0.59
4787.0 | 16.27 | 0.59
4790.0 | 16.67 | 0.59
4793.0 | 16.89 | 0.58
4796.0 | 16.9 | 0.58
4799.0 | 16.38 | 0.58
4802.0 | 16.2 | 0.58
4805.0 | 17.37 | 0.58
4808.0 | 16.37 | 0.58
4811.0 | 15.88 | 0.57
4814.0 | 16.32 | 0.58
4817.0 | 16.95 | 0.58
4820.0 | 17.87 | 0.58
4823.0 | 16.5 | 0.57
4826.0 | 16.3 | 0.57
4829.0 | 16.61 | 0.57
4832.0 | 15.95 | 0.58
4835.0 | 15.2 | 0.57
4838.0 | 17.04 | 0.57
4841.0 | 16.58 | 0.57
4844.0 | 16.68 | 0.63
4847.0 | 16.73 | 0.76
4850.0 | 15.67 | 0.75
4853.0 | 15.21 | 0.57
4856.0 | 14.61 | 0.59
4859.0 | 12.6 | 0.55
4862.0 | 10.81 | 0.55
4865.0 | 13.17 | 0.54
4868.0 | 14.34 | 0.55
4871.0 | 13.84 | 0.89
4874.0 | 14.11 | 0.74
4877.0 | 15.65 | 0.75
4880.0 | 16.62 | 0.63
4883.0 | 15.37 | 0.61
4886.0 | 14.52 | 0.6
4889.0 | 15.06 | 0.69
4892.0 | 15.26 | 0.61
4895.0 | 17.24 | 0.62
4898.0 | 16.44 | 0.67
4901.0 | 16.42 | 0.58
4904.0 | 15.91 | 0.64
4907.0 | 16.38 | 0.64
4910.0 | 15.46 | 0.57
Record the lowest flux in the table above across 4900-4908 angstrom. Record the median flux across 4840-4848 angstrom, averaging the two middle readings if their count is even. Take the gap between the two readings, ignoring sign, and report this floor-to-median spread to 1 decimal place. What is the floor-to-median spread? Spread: 0.8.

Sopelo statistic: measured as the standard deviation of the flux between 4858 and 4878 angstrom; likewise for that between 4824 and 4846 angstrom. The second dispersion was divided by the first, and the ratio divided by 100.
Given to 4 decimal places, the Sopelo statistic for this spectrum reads 0.0040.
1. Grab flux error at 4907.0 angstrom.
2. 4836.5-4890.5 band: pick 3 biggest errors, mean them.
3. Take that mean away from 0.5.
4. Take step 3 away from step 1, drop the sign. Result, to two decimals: 0.94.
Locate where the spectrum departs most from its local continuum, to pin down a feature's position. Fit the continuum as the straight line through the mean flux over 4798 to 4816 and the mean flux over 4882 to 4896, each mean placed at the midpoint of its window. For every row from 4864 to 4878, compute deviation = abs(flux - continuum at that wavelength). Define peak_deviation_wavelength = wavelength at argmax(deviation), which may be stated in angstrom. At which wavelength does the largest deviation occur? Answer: 4865.0 angstrom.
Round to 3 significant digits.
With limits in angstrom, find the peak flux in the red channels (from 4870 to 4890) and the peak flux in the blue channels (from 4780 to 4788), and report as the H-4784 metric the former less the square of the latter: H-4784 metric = -277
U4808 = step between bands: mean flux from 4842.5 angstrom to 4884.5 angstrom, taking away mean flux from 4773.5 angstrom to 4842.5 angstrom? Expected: -1.9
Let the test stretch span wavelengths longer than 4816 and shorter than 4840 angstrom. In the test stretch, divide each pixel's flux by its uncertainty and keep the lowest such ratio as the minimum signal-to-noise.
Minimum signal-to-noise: 27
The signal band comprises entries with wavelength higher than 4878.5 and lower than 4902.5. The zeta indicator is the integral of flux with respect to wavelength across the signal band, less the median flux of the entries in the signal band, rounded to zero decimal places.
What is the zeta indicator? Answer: 365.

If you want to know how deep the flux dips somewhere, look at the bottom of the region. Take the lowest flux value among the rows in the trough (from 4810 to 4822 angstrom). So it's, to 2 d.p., 15.88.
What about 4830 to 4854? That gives 15.20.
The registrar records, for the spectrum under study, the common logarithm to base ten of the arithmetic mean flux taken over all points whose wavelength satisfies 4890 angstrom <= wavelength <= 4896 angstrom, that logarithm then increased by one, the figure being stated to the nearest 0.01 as 2.21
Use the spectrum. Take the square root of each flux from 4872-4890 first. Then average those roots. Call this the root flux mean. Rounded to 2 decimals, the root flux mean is 3.90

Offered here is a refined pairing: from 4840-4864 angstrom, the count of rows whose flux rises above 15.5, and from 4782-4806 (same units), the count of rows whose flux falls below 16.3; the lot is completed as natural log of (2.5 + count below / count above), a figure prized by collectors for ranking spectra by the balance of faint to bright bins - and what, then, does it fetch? 1.18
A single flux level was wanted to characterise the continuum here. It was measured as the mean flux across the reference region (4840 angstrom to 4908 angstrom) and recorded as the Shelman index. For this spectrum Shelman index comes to 15.2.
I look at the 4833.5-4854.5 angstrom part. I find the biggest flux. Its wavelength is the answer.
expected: 4838.0 angstrom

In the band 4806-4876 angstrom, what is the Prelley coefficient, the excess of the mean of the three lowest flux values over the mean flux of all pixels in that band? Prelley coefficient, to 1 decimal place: -3.3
